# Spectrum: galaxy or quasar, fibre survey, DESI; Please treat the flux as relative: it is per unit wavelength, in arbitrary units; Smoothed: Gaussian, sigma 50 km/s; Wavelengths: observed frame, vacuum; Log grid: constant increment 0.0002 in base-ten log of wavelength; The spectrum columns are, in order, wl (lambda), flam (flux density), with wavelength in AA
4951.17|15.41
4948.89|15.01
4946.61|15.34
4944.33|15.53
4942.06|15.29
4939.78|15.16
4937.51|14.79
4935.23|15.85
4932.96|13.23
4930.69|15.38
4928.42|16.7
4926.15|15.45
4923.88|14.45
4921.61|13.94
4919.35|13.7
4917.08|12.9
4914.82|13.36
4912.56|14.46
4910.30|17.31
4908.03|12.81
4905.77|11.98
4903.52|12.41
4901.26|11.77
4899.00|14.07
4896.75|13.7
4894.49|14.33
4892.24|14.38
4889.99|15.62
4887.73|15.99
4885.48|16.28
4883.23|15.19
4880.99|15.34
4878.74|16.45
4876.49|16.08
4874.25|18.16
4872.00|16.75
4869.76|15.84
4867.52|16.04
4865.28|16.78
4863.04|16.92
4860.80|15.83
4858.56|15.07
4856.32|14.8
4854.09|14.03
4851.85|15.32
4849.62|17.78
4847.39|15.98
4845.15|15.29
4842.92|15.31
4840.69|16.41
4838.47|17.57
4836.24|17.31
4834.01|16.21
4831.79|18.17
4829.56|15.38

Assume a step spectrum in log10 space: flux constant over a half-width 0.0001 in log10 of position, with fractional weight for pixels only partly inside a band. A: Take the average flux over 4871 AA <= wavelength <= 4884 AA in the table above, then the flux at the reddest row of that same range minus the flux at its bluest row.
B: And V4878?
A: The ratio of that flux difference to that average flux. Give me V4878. -0.10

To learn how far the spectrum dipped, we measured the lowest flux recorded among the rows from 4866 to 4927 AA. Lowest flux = 11.77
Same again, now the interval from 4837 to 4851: 15.29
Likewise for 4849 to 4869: 14.03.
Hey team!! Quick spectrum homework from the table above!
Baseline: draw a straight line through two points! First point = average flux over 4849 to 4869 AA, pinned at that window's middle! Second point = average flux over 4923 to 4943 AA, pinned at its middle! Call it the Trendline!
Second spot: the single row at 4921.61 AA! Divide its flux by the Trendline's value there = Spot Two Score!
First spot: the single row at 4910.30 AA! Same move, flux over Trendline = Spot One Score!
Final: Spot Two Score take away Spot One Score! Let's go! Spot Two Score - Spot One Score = -0.21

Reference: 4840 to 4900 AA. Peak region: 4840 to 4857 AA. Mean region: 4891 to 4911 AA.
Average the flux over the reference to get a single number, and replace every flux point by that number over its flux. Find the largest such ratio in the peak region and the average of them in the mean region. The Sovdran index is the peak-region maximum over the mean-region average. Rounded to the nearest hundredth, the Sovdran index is 0.96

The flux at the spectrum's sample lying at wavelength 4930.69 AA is 15.38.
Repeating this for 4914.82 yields 13.36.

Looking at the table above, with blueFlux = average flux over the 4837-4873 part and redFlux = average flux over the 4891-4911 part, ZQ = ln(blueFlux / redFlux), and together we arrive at 0.16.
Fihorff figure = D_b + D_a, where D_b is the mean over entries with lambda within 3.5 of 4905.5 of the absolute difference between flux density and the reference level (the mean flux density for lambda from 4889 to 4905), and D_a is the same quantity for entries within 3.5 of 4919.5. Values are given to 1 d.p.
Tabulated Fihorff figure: 1.7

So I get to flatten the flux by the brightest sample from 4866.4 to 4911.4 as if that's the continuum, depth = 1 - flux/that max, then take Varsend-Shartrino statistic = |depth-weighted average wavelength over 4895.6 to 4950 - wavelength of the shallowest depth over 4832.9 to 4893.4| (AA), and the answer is 45.3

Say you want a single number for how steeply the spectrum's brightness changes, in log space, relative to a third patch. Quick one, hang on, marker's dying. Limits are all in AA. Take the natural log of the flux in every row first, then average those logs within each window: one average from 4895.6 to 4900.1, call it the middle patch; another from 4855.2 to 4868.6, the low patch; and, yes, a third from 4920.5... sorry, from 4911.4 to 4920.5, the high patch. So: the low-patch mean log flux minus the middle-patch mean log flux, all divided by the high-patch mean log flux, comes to 0.052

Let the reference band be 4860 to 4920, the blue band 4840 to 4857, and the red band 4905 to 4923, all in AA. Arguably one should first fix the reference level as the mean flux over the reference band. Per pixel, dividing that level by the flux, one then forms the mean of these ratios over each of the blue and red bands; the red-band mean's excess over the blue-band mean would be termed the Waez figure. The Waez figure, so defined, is 0.13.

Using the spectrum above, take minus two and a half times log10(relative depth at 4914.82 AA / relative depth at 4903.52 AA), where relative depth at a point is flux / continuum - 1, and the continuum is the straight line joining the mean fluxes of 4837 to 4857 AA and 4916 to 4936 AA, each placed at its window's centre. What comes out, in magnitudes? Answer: 0.6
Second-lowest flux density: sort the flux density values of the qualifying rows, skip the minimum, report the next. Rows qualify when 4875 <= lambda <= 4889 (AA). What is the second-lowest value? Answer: 15.34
